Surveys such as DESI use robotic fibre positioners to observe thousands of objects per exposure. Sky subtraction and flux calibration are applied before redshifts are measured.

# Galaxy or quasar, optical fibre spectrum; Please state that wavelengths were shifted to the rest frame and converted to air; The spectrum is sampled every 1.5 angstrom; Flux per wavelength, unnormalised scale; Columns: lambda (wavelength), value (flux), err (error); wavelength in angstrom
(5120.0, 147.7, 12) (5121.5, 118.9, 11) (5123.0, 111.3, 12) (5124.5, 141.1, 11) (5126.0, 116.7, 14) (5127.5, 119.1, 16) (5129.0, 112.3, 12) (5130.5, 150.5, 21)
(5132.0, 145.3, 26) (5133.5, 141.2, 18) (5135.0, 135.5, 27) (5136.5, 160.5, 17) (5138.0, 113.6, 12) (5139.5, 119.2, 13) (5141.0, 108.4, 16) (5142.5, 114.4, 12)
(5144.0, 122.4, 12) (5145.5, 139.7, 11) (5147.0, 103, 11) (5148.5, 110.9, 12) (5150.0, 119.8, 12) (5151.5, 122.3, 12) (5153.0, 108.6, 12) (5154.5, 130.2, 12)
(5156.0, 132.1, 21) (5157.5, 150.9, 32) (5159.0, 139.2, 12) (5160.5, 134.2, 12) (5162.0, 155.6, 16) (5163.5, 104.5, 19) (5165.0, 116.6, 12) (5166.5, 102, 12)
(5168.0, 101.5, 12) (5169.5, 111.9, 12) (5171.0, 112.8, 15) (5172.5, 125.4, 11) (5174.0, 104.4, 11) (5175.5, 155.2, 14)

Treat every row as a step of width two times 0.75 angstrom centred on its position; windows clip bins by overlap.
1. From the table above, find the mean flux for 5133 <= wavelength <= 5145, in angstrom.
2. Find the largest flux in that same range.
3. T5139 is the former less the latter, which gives -34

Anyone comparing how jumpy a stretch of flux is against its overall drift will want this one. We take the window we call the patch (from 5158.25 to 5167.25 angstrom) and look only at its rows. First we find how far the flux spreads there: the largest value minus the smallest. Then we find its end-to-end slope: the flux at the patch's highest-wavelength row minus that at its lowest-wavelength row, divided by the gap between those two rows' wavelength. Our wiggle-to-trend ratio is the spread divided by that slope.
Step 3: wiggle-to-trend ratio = -11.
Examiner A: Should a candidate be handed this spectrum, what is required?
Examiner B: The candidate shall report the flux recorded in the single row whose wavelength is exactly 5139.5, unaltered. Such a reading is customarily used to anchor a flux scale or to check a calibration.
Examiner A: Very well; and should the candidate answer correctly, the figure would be 119.2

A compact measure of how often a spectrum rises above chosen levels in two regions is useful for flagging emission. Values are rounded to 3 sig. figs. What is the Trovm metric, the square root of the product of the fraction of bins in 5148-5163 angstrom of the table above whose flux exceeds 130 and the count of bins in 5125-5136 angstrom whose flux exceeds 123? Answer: 1.55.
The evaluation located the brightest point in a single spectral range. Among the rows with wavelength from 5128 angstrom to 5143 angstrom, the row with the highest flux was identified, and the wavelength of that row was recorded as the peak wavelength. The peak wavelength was 5136.5 angstrom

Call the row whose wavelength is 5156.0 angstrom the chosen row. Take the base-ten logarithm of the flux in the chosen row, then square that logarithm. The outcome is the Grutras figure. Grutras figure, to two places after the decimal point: 4.50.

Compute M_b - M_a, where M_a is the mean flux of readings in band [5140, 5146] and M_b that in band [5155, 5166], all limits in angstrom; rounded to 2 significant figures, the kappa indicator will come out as 12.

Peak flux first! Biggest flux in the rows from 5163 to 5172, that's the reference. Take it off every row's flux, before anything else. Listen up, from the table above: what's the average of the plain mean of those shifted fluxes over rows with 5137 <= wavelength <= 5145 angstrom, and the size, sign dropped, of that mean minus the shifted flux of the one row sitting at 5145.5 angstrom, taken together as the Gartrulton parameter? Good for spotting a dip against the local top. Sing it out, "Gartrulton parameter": 12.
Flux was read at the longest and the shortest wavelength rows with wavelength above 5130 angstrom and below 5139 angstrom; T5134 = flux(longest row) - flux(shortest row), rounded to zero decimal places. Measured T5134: -37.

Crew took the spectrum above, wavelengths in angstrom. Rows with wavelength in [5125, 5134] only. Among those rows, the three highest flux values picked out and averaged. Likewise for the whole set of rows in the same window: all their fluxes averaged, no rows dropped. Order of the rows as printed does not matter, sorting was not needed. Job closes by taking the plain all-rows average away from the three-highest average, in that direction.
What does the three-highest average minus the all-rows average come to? 15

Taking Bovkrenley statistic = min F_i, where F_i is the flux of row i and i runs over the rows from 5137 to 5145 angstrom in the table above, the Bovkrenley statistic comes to 108.4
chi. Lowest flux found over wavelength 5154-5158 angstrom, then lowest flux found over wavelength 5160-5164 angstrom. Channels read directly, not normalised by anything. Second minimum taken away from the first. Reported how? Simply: 26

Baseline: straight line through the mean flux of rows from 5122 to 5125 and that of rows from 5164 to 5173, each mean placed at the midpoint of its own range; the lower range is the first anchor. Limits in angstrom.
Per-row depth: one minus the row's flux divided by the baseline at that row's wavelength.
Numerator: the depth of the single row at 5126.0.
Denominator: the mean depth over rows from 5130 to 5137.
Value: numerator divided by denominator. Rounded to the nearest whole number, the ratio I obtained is 0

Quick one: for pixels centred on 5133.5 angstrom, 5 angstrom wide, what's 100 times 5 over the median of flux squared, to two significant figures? 0.025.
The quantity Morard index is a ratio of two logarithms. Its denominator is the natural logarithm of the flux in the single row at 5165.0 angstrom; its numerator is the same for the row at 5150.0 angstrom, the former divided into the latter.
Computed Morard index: 1.01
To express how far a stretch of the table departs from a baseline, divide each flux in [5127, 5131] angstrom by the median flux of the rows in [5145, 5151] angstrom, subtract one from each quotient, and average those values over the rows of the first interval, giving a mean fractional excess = 0.10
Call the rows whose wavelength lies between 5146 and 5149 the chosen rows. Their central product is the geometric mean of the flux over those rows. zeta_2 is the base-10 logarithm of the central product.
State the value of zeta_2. 2.03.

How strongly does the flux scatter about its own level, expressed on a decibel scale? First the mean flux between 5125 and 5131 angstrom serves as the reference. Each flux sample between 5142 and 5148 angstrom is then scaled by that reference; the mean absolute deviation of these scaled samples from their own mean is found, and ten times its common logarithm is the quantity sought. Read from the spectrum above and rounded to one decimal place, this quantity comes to -10.5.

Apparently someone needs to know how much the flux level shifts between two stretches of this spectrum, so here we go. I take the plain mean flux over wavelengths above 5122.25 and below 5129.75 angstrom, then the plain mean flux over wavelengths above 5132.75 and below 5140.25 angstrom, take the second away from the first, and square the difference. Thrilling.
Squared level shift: 193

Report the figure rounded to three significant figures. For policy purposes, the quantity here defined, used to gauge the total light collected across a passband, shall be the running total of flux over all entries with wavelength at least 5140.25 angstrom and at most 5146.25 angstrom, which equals 485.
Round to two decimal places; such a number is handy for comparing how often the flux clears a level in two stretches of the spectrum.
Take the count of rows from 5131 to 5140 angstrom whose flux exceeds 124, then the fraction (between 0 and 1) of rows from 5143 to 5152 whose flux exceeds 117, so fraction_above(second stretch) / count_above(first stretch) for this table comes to 0.17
